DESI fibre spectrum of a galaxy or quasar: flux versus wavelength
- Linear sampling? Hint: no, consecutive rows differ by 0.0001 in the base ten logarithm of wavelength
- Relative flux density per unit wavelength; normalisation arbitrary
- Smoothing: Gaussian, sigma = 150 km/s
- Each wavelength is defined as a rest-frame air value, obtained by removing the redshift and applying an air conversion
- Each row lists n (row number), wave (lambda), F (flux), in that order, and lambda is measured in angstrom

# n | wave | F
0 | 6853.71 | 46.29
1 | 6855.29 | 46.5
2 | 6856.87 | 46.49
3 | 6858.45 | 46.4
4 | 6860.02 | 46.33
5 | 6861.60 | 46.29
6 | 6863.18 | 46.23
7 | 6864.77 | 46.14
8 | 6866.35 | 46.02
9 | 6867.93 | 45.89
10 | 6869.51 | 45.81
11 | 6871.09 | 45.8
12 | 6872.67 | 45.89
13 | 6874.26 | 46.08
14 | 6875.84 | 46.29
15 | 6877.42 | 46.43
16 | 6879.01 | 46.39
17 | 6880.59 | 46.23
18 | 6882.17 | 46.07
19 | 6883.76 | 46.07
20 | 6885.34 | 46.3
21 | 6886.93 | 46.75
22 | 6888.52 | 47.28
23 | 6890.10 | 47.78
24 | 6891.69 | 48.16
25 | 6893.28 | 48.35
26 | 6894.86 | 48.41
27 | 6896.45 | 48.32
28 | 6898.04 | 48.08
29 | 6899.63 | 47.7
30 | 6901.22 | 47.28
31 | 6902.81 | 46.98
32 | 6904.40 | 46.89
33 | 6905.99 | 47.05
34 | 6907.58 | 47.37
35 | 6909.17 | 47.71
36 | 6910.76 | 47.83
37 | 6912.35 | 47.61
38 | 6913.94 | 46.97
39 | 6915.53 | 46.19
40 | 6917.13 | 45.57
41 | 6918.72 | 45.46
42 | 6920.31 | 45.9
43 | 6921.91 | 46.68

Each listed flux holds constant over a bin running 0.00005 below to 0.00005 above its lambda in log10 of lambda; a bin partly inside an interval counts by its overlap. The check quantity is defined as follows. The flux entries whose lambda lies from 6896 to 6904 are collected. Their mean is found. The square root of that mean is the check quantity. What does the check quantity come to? 6.90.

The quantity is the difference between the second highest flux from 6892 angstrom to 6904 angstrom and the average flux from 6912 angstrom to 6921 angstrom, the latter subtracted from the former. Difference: 2.1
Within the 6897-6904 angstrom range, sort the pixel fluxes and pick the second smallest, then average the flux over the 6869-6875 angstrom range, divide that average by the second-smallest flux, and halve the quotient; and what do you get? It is 0.485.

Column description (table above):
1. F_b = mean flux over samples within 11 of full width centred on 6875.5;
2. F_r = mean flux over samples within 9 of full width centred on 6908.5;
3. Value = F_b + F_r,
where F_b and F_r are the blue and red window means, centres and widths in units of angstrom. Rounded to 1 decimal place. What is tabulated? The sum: 93.6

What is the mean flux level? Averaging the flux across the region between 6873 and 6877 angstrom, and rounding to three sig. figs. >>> 46.2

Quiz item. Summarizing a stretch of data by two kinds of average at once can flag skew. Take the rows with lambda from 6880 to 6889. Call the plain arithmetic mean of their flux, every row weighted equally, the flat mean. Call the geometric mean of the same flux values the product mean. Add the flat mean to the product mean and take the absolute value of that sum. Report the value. 92.9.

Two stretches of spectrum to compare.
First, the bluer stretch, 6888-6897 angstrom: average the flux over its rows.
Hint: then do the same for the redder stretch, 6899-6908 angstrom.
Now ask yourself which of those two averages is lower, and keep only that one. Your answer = 47.2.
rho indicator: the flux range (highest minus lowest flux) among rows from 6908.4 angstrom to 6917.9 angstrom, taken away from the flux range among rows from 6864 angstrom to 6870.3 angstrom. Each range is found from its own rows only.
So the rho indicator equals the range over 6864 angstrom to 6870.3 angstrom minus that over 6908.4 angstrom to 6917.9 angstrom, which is -1.9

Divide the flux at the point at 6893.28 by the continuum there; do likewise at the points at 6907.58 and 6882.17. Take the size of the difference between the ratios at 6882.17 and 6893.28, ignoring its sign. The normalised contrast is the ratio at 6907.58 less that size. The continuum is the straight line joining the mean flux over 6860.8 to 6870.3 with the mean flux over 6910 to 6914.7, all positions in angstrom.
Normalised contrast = 0.96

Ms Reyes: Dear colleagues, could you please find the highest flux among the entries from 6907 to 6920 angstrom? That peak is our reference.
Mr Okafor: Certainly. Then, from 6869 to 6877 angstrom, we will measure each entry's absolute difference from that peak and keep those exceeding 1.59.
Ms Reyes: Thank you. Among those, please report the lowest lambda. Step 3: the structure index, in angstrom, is 6869.51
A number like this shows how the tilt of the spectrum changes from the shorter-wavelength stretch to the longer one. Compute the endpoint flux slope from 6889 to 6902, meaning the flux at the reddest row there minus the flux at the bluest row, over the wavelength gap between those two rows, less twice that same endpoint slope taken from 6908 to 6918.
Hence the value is 0.5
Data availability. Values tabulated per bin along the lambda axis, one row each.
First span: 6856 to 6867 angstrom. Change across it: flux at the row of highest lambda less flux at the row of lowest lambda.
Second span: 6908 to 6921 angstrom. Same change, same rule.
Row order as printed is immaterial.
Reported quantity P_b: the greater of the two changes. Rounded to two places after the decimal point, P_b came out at -0.47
